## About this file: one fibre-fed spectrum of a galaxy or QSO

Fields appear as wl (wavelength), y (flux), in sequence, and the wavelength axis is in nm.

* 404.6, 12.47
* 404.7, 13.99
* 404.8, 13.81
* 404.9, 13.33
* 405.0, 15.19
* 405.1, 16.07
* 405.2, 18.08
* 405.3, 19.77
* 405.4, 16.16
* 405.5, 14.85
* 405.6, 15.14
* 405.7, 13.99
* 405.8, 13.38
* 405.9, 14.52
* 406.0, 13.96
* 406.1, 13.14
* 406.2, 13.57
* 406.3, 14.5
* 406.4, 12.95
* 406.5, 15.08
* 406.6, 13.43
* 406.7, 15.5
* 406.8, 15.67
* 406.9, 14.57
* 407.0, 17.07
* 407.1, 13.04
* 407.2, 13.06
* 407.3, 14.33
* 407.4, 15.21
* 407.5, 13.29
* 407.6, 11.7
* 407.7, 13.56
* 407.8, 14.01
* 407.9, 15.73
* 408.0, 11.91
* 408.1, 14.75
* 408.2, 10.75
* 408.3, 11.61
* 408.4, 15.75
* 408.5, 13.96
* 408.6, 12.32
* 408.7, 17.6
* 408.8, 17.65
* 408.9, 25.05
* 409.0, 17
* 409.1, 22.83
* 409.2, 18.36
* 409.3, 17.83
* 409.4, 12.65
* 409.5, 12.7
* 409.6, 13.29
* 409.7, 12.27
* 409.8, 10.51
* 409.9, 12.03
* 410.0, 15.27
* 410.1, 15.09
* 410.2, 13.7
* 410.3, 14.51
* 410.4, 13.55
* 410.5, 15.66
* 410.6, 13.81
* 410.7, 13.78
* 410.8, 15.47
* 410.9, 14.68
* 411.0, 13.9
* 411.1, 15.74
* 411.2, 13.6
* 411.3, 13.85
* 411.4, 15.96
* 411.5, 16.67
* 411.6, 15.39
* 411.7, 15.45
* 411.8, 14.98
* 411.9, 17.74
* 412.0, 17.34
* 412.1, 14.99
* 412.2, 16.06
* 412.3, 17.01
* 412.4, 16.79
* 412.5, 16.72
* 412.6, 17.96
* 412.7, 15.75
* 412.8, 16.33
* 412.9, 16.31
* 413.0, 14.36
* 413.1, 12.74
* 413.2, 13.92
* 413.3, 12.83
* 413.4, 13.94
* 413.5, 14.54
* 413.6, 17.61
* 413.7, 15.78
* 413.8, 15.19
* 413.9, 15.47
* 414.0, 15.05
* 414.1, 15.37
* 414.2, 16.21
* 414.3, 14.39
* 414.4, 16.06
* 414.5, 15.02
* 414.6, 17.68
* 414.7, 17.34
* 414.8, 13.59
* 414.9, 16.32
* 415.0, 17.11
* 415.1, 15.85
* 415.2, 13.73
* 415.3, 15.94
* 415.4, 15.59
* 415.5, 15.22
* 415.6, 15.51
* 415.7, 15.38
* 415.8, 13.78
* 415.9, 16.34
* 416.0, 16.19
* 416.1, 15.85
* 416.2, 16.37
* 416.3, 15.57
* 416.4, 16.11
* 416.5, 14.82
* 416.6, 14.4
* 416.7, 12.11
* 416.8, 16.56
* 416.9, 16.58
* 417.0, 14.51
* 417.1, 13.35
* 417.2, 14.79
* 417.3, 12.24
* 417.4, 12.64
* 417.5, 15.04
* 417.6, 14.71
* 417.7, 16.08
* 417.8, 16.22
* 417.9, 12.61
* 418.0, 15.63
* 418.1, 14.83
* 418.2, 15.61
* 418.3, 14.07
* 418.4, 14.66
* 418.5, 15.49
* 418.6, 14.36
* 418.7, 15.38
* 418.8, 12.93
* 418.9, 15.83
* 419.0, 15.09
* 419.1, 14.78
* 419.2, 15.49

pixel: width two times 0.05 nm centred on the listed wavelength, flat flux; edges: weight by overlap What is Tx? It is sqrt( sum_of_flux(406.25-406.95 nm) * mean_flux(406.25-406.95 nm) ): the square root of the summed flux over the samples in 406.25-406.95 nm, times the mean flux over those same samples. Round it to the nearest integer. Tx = 38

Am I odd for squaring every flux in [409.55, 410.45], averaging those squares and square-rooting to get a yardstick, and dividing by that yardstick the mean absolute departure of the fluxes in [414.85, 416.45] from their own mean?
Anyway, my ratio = 0.046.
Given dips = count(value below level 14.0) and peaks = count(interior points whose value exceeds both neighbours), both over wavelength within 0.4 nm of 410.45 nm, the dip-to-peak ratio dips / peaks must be 2.0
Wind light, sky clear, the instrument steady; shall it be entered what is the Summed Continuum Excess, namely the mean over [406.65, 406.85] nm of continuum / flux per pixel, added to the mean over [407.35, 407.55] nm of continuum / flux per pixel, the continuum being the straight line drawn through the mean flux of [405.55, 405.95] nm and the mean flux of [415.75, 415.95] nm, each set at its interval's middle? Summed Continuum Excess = 1.93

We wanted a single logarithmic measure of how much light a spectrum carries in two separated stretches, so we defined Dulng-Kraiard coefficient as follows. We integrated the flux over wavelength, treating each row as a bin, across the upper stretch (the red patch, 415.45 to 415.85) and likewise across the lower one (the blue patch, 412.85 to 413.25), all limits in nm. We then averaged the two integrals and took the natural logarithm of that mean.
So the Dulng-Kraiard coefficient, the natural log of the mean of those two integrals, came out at 1.77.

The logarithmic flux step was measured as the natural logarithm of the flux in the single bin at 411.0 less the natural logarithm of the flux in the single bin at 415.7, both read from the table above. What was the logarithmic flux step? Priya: -0.10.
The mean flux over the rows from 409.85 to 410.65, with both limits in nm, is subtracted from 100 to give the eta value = 85.8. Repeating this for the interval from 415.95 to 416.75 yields 84.8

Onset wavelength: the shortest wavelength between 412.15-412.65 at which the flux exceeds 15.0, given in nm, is 412.2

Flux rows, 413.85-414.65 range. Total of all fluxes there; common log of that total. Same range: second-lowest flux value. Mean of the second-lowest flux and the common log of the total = 8.56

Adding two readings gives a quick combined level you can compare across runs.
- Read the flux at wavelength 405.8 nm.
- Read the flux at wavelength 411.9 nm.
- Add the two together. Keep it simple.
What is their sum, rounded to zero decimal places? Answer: 31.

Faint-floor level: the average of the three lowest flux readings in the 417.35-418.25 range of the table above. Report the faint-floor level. 13.3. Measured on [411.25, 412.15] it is 14.6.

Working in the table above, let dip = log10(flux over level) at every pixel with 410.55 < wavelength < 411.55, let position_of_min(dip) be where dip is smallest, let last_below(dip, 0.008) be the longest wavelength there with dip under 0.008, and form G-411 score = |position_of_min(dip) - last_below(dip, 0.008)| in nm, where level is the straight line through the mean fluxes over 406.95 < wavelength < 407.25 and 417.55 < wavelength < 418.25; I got 0.10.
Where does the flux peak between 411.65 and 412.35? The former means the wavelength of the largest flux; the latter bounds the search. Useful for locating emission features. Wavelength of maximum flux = 411.9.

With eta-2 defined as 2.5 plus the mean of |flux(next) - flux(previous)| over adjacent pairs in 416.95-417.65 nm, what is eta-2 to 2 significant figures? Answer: 3.9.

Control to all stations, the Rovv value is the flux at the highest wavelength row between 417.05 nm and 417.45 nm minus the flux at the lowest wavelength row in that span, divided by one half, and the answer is -1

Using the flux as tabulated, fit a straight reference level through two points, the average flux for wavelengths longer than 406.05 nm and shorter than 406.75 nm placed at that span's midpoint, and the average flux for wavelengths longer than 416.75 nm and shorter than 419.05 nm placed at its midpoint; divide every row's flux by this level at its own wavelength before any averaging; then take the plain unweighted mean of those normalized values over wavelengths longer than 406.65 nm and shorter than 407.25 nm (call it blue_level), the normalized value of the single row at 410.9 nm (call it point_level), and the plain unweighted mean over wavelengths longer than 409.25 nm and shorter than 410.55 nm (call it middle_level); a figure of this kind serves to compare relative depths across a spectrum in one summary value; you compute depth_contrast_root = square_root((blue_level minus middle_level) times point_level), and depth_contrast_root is 0.299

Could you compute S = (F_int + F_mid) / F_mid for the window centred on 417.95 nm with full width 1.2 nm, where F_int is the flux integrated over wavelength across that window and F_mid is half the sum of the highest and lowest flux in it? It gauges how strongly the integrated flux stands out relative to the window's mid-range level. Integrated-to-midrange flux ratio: 2.232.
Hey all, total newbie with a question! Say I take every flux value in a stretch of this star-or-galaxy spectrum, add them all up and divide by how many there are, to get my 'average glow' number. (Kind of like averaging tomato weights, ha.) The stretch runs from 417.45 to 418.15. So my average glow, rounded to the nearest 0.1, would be 15.0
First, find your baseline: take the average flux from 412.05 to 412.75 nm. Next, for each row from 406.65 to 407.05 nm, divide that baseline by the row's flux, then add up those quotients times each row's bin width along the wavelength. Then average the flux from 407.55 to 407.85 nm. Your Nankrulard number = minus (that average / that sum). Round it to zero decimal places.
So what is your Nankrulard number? -31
